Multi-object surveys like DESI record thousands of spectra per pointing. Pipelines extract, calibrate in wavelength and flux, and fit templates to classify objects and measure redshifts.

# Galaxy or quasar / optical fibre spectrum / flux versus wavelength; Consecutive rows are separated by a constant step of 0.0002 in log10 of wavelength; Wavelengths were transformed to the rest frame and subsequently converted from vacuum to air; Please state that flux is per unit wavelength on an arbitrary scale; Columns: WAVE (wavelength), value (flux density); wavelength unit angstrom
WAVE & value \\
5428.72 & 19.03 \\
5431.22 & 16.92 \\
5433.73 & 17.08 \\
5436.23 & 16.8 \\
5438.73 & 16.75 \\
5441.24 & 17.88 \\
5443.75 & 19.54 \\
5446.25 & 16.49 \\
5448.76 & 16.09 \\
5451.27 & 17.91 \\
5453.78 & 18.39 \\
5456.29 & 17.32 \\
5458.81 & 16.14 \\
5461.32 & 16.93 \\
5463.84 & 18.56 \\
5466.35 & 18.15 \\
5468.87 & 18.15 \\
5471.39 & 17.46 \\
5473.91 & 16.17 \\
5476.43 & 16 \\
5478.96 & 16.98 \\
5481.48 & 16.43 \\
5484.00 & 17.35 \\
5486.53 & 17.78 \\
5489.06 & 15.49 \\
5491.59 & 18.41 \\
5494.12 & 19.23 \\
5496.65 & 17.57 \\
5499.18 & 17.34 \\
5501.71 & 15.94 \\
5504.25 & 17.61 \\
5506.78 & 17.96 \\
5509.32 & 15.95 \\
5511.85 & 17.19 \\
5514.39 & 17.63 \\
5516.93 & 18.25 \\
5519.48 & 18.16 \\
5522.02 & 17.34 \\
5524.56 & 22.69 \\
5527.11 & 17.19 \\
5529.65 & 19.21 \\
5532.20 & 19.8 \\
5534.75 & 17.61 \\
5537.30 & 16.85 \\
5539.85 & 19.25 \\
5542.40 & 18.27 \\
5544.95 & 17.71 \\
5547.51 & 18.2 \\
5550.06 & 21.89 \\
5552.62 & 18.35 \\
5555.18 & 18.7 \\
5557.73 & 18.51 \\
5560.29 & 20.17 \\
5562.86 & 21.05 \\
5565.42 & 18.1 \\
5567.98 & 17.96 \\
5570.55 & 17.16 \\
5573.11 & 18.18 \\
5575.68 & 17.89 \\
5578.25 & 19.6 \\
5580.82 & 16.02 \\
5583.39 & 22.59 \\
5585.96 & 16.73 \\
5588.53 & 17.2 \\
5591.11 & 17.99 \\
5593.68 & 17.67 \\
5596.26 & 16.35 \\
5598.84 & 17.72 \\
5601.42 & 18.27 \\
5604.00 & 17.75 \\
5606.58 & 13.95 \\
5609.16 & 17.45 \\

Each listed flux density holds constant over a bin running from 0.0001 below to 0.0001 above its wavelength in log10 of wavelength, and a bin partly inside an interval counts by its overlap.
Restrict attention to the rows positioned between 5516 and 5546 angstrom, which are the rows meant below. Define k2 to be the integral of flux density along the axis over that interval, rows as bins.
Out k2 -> 556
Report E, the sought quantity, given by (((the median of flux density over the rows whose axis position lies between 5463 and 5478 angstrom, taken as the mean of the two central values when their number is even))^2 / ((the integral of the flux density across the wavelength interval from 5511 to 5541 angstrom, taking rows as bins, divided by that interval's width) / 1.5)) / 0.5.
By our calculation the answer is 52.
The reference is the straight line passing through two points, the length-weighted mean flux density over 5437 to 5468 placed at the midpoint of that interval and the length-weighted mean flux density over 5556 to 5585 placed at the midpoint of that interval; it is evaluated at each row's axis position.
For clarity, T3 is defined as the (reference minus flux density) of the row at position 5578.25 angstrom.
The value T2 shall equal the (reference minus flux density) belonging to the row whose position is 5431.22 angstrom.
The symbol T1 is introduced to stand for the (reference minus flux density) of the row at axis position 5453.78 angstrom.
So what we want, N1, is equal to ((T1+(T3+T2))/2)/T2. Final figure -1.7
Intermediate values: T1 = -0.9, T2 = 0.4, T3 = -0.7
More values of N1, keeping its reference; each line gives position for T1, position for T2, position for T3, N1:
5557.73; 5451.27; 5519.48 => 0.2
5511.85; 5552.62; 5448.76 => 4.9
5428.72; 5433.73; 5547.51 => -2.7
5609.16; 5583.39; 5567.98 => 0.1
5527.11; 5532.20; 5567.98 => -0.2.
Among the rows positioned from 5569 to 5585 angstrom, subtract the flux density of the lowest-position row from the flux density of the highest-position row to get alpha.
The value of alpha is 5.4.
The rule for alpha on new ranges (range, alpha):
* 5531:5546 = -2.1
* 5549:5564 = -0.8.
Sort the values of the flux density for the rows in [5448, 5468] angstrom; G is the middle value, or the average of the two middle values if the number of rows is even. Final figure 17.6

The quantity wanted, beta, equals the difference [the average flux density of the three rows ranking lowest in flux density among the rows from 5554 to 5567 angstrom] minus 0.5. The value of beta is 17.9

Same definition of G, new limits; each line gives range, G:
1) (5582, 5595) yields 17.7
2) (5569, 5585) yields 18.0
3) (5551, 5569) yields 18.5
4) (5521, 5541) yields 18.4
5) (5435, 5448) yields 16.8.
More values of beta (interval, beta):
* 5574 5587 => 16.4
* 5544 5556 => 17.6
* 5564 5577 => 17.2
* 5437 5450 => 15.9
